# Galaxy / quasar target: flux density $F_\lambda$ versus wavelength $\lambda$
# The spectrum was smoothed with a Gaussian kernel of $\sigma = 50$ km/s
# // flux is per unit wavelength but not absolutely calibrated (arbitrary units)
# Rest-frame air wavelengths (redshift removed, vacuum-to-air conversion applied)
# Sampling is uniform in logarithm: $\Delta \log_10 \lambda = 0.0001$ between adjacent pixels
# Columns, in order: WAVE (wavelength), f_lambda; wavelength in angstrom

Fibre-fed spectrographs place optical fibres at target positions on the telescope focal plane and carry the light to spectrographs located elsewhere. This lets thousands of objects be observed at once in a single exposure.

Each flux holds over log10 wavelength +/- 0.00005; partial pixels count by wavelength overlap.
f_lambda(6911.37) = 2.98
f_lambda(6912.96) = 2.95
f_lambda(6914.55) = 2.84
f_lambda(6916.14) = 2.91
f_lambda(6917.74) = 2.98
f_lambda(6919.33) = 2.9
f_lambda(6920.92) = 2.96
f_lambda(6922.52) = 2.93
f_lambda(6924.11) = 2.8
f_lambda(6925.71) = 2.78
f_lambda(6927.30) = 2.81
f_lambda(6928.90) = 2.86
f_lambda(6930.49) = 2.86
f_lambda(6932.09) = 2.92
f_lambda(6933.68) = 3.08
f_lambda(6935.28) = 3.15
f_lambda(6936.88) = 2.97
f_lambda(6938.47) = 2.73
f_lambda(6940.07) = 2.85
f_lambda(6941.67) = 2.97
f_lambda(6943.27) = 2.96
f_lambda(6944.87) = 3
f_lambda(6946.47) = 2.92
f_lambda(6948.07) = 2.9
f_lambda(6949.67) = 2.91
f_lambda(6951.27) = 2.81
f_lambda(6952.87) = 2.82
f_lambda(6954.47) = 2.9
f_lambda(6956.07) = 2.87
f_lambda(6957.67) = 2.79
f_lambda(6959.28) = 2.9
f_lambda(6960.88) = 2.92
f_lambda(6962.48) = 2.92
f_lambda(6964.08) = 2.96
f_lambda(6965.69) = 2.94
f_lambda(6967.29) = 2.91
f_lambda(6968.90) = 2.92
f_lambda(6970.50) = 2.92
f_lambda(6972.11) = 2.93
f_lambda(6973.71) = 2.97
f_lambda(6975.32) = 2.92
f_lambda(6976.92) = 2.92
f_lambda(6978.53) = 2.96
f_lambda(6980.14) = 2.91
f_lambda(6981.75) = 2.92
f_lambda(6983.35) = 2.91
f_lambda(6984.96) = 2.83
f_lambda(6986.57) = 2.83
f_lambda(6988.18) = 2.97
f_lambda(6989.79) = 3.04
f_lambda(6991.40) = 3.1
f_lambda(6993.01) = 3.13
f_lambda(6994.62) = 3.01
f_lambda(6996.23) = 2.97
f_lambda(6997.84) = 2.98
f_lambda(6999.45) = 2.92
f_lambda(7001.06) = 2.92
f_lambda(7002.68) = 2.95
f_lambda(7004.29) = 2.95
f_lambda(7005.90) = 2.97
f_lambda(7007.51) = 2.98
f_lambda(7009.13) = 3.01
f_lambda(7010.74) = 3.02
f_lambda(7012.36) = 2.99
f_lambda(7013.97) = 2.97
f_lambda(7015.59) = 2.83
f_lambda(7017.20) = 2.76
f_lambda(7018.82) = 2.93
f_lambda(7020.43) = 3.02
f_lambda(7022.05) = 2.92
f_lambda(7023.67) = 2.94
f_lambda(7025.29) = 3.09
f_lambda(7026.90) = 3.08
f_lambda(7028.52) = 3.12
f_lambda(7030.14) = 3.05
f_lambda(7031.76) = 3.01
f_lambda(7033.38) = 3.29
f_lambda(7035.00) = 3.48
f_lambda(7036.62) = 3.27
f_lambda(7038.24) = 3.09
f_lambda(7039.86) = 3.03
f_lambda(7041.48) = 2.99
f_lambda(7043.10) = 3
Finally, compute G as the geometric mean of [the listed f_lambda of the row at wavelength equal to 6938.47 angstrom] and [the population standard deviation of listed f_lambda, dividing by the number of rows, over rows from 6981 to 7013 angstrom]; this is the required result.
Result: 0.44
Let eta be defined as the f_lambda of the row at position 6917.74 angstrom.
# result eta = 2.98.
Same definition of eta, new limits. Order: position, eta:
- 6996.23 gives 2.97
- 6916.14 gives 2.91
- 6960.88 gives 2.92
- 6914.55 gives 2.84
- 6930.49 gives 2.86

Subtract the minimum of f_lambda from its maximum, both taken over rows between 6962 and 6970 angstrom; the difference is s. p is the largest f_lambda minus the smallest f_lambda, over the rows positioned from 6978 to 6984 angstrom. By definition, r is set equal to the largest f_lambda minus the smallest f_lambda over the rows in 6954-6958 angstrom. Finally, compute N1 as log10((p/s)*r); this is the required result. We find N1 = -0.96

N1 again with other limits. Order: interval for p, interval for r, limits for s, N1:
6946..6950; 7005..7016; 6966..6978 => -1.20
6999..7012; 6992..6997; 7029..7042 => -1.49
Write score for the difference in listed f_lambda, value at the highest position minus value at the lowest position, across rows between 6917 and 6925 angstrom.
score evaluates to -0.18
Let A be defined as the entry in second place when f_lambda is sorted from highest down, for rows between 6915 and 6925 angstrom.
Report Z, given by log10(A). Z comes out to 0.471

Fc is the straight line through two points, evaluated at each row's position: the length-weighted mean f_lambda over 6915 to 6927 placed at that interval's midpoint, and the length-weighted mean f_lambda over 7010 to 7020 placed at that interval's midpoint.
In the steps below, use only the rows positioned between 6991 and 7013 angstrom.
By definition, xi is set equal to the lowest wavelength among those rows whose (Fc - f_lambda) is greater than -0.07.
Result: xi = 6996.23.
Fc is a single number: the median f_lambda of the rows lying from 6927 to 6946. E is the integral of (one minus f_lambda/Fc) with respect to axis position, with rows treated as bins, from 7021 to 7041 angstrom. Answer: -1.2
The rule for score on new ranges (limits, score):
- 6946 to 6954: -0.10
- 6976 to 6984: -0.01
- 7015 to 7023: 0.09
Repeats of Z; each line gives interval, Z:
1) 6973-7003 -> 0.491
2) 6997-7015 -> 0.479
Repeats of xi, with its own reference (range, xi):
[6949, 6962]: 6949.67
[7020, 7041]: 7022.05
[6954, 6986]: 6954.47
